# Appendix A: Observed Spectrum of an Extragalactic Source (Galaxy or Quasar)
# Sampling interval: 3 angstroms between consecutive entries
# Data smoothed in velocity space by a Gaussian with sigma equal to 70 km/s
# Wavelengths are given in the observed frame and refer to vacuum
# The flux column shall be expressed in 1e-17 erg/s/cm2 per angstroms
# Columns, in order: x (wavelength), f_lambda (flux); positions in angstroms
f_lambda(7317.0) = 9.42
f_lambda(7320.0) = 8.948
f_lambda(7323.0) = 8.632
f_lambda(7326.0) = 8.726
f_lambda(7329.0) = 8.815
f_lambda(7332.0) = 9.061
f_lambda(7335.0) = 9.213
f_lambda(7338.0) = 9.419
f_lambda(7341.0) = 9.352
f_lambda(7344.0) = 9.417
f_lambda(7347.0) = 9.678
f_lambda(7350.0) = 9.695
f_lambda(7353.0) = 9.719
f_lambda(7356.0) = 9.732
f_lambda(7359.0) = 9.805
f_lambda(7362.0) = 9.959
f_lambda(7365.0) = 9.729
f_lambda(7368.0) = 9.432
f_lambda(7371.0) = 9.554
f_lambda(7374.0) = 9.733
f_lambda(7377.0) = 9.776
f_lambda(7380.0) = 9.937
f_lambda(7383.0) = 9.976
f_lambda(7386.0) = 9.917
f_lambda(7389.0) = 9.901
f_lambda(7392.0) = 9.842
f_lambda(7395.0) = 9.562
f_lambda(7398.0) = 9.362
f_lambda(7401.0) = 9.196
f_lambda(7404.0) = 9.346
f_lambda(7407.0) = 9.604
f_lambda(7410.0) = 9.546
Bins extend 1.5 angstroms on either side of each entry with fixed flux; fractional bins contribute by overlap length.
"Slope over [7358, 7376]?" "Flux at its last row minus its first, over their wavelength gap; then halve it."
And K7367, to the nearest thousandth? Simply -0.002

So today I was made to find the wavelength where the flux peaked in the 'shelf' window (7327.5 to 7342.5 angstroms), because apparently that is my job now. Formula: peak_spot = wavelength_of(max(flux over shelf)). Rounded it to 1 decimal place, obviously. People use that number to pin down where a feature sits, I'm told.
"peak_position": 7338.0 angstroms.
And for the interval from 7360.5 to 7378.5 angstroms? 7362.0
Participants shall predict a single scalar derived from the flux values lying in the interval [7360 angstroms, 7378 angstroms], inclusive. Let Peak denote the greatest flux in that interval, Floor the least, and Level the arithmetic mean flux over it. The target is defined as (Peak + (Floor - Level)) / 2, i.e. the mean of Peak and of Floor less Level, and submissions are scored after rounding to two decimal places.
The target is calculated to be 4.85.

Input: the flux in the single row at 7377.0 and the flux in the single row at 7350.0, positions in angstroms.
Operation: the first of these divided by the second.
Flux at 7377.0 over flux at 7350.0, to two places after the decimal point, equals 1.01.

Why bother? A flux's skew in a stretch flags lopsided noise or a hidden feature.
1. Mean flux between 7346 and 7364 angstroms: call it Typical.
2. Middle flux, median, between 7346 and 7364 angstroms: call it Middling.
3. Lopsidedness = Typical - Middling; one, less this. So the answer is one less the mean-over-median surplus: 0.96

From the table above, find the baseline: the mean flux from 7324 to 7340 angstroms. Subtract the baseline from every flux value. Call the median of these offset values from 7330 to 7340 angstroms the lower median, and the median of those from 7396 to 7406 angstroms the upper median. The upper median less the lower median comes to 0.1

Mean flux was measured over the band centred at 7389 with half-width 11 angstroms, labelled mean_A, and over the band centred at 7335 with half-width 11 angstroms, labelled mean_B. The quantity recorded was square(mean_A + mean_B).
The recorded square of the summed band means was 358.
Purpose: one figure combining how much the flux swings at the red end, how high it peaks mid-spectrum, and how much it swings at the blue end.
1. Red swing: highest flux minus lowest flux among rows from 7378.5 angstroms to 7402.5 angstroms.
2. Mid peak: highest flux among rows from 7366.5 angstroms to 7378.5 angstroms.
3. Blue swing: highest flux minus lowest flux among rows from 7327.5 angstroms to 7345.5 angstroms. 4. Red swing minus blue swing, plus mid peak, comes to 10.0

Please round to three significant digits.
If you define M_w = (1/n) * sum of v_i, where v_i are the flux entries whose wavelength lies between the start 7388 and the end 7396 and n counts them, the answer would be 9.77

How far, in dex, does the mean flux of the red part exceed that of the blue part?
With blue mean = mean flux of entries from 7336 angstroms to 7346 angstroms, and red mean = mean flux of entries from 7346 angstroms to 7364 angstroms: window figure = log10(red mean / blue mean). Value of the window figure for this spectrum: 0.017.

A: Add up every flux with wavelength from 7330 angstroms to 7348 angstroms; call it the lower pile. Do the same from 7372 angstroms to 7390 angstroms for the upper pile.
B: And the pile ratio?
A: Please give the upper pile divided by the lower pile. 1.06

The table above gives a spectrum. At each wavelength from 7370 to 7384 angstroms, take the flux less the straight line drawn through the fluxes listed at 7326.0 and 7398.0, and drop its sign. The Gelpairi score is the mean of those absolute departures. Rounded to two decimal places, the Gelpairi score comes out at 0.62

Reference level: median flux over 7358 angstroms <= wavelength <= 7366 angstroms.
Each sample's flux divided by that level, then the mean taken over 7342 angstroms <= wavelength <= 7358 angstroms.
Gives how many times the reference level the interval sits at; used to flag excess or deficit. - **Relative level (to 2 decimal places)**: 0.98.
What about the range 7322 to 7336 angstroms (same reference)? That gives 0.91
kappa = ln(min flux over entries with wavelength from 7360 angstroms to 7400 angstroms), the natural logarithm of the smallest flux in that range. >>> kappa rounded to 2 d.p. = 2.24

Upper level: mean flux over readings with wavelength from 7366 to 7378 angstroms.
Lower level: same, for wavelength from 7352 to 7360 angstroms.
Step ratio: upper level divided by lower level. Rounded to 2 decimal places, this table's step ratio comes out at 0.99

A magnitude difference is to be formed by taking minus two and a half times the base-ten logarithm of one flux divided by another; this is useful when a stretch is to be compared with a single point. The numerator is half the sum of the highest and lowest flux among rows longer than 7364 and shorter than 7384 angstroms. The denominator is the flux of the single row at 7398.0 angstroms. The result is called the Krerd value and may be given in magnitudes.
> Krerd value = -0.039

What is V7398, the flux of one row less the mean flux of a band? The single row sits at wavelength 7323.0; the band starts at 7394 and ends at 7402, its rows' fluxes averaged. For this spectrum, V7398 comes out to -0.74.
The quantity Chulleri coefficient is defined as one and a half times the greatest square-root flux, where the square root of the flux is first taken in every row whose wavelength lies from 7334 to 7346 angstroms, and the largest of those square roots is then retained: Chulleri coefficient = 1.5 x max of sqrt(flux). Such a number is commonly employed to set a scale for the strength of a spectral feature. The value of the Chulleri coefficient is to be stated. 4.604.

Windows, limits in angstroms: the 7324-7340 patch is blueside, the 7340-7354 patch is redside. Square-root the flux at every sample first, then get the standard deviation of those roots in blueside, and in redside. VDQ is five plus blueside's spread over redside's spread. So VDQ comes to 6.7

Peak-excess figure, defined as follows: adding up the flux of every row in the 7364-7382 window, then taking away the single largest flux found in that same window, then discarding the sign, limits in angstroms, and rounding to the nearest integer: 48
